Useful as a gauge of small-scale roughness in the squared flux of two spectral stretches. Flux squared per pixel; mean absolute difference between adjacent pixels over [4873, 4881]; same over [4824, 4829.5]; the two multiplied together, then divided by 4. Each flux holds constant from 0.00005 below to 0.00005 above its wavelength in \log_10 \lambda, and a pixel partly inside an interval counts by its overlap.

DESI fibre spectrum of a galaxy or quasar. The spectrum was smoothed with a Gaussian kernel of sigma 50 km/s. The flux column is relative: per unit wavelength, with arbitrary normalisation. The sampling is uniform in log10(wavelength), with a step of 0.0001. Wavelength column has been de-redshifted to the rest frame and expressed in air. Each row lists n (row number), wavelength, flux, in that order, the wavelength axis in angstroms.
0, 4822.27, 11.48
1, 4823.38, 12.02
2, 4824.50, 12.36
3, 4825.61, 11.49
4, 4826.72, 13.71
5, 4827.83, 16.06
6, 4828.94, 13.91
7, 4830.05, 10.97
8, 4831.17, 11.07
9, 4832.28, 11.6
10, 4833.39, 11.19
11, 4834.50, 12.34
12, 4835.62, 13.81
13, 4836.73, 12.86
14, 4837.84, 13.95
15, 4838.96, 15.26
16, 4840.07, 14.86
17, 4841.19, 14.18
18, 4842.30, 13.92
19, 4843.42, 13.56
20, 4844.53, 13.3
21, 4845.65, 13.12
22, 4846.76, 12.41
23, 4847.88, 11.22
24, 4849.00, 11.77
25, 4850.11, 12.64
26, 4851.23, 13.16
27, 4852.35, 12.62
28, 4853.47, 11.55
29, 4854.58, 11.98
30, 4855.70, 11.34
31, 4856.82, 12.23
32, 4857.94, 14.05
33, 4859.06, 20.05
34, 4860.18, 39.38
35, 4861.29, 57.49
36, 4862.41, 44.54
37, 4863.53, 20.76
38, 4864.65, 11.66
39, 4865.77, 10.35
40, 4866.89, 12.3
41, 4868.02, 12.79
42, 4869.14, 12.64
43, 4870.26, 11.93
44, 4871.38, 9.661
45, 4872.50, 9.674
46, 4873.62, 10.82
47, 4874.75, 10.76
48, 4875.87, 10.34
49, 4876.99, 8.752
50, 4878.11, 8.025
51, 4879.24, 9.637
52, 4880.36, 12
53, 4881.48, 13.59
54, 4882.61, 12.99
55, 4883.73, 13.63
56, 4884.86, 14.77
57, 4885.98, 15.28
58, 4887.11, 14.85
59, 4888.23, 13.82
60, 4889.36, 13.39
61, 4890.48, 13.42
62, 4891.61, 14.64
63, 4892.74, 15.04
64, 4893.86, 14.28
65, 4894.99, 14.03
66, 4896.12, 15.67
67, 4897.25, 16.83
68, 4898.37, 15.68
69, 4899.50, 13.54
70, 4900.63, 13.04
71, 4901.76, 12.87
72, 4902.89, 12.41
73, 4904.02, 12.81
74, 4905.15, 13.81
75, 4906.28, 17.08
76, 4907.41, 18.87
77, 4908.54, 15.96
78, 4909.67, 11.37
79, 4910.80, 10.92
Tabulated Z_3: 291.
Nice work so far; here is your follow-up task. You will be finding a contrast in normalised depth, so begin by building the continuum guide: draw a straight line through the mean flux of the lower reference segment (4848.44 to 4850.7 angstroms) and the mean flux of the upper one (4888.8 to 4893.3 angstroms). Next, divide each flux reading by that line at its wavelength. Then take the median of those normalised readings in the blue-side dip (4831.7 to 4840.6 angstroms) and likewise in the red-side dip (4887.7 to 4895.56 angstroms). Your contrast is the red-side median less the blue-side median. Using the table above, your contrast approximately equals -0.16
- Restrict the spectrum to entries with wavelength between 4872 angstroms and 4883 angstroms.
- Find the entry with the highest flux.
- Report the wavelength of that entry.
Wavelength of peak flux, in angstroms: 4881.48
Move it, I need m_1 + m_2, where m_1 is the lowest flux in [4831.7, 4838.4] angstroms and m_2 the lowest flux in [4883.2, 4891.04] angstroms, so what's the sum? 25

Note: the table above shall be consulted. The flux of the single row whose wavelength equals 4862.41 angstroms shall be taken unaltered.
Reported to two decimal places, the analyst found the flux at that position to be 44.54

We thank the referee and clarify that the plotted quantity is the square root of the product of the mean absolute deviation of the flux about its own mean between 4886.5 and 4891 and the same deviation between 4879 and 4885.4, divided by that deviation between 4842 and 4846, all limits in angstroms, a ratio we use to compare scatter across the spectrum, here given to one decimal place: 3.0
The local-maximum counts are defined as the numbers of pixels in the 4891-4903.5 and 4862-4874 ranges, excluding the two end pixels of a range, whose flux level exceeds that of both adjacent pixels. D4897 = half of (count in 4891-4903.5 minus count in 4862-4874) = 0.50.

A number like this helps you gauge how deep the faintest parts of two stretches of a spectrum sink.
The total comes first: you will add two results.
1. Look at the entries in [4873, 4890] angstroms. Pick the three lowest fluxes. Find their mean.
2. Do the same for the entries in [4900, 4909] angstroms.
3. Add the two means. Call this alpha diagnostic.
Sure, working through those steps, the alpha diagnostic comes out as 21.5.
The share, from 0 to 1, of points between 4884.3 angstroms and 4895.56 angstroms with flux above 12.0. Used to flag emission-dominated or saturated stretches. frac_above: 1.0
